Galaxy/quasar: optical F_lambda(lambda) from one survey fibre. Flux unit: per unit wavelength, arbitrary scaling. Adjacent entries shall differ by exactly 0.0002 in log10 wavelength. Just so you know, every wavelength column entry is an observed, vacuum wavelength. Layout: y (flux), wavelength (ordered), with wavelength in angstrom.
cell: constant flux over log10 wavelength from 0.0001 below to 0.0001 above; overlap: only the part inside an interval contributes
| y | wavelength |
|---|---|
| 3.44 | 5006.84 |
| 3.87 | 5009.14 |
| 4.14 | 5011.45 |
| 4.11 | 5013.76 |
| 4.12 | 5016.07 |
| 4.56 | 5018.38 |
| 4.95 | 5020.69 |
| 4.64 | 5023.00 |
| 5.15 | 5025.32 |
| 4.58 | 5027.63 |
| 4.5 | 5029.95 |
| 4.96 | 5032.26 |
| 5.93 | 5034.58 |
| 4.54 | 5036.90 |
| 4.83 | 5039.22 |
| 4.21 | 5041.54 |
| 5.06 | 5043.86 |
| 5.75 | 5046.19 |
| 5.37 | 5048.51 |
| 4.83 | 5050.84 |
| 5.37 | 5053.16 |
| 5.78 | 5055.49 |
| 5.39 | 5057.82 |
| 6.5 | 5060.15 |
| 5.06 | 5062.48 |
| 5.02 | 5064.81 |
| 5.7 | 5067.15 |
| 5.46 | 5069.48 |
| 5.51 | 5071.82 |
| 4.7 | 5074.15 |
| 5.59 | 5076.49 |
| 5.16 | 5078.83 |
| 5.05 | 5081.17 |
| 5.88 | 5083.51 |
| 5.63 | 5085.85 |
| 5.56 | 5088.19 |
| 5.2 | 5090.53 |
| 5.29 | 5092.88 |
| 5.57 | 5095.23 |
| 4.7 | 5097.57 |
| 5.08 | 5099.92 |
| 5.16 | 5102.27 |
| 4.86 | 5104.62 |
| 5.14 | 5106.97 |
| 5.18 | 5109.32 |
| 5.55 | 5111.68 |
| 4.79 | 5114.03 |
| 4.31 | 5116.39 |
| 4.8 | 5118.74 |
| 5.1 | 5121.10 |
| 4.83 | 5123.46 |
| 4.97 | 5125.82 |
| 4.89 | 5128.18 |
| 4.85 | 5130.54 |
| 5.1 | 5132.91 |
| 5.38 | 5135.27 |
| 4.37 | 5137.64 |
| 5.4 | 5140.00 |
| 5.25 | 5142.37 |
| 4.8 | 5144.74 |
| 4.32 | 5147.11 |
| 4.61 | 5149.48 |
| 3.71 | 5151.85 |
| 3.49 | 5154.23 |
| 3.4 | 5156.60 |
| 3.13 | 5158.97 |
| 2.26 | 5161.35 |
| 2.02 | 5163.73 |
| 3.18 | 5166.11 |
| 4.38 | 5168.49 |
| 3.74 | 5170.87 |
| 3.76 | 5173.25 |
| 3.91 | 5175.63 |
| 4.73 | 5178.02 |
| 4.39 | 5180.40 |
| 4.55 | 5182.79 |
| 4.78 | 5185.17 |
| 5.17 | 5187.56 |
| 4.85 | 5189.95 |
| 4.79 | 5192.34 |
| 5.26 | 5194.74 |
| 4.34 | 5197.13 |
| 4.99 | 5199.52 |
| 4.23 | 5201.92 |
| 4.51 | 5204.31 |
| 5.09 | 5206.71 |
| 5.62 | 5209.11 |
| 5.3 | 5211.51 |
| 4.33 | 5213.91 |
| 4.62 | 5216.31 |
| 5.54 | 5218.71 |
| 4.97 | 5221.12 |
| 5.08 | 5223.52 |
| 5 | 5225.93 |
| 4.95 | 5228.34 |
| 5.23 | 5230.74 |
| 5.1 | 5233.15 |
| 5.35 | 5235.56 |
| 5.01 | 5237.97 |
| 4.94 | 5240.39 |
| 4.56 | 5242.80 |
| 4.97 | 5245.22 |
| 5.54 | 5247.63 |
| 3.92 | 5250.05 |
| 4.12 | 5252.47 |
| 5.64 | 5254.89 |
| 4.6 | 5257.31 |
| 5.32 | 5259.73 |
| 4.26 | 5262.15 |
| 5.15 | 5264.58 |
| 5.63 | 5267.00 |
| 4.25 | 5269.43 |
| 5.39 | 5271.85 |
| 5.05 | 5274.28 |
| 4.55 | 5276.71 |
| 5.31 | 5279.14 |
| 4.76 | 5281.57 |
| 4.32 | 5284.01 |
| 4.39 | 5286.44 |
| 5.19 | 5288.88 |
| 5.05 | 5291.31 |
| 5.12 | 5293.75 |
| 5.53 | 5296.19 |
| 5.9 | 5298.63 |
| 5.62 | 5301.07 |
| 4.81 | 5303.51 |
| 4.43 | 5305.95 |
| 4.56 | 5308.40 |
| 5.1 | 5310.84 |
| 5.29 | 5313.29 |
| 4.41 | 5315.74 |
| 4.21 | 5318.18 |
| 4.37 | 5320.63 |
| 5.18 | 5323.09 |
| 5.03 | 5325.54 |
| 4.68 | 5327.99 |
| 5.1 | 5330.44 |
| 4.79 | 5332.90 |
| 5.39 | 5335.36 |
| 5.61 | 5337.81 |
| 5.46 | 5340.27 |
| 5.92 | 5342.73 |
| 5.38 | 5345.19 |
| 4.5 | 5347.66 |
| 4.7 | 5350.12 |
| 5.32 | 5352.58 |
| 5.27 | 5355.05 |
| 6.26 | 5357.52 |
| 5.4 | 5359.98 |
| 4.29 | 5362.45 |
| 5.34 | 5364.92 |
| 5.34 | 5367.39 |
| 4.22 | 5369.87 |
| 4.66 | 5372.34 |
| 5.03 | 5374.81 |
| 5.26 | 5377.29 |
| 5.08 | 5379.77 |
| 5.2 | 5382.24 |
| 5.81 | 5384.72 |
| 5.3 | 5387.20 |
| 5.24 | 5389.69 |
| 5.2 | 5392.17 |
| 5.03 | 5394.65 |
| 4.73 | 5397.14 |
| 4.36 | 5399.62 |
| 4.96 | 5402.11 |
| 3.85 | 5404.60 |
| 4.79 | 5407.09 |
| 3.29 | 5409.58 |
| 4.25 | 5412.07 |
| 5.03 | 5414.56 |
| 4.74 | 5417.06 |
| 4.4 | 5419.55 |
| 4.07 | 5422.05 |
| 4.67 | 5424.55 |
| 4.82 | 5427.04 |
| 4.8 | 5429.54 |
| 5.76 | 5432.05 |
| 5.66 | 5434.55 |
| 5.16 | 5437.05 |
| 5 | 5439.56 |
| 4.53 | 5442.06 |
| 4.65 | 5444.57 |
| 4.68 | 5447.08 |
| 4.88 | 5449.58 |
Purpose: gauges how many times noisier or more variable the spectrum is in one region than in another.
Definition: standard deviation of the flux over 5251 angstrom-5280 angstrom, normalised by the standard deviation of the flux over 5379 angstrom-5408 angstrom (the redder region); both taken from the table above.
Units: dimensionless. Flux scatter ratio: 1.1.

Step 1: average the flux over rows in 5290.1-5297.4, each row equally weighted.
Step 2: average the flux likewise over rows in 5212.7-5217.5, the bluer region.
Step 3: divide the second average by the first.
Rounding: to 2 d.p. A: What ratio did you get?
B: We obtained 0.86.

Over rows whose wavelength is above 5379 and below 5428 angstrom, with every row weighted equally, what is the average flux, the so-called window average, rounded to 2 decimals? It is 4.74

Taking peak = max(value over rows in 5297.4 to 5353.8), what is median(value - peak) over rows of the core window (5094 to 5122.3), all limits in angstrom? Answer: -0.83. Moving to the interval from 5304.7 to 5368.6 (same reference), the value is -0.78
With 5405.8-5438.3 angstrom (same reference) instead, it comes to -1.13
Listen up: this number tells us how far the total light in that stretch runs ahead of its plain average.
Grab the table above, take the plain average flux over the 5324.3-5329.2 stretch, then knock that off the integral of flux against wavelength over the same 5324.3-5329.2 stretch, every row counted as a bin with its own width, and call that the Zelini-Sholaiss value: 19.0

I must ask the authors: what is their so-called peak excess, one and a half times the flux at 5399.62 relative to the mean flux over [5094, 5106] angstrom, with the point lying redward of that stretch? 1.29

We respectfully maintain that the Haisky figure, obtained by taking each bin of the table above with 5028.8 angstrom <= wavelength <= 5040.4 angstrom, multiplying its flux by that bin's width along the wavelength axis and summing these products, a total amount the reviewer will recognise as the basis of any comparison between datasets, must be 57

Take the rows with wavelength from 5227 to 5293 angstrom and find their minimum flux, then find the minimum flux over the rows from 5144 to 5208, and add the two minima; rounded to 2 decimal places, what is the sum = 5.94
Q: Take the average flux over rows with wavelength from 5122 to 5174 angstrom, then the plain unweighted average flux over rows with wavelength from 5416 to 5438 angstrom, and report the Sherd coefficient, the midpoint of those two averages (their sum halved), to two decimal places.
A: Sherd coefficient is 4.54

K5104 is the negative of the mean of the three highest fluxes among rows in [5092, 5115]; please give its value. -5.5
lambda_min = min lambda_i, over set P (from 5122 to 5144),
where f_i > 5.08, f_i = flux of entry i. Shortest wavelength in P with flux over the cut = 5132.91 angstrom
